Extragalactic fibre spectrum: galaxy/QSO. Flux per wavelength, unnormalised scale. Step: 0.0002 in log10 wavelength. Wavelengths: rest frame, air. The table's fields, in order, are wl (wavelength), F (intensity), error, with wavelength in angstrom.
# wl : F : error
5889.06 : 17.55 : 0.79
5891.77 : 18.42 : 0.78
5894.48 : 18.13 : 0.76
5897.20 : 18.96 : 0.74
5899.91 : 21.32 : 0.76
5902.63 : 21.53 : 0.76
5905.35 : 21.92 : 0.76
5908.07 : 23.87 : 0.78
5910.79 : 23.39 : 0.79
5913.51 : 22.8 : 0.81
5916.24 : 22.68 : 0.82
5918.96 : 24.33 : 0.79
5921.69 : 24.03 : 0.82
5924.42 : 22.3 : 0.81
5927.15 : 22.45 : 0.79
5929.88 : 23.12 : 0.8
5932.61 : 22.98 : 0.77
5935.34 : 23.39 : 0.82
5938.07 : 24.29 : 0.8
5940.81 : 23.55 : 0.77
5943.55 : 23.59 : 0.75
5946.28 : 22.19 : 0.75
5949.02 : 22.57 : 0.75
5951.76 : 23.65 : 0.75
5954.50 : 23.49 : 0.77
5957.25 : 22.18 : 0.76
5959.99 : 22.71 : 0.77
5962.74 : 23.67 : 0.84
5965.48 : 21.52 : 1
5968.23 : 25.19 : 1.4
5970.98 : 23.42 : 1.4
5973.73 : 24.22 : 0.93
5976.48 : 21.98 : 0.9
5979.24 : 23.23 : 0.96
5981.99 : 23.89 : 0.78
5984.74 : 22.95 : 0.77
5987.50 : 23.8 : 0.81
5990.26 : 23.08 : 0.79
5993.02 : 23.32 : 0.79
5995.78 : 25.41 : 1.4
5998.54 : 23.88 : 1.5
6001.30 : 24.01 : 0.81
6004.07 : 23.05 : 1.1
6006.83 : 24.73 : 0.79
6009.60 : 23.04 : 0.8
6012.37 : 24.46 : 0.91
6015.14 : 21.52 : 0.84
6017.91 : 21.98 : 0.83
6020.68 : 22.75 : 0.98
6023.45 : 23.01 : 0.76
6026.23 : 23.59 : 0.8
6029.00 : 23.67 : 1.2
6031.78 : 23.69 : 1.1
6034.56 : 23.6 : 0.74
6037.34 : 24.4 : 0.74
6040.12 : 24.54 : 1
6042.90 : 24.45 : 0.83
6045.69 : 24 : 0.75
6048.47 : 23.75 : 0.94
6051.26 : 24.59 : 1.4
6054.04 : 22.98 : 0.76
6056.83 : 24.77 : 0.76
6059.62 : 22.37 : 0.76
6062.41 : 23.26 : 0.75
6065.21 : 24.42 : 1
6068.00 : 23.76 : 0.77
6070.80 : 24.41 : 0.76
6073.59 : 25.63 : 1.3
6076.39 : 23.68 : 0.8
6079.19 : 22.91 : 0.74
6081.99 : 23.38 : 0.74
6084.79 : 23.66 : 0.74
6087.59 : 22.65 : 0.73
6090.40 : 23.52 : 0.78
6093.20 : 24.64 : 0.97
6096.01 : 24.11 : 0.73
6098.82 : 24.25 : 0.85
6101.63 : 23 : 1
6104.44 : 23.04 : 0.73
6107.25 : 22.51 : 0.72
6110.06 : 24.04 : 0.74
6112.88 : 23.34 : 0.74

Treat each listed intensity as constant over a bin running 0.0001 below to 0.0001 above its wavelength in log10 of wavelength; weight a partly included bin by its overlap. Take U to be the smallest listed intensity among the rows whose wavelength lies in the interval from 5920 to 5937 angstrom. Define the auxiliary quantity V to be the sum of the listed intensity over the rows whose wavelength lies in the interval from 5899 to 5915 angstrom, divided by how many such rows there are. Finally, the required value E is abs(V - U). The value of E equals 0.2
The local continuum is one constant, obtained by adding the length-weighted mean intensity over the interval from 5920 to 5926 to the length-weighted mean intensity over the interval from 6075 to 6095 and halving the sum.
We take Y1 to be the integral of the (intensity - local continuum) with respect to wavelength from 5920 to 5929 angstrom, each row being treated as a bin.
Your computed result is -3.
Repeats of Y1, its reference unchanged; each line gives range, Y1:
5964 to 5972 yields 0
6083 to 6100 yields 8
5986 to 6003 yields 9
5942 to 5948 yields -3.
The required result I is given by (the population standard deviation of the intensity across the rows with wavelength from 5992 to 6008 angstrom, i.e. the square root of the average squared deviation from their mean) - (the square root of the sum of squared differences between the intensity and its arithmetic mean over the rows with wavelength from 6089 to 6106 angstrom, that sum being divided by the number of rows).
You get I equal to 0.2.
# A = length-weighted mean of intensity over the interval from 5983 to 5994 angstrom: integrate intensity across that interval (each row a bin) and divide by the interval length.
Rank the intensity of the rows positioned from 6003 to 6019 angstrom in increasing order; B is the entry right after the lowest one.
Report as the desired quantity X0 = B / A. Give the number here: 0.94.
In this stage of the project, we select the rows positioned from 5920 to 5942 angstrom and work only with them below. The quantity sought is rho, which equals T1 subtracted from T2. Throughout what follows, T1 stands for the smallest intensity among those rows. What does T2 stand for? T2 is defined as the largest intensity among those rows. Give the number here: 2.0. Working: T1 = 22.3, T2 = 24.29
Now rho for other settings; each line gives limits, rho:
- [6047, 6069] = 2.4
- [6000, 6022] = 3.2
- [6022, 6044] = 1.5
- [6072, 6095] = 3.0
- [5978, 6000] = 2.5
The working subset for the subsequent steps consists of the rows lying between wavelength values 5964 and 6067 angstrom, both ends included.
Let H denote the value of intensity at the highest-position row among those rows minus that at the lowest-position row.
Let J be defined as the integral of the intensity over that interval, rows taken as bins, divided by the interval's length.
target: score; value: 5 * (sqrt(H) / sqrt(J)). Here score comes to 1.8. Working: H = 2.9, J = 23.58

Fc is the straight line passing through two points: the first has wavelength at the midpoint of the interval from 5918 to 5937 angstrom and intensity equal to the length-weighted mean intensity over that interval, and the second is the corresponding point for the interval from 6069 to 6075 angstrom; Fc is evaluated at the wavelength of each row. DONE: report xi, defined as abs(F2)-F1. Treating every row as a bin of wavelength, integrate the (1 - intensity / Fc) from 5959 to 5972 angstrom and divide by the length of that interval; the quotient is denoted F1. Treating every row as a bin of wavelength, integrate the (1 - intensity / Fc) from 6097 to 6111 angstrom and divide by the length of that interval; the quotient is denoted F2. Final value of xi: 0.06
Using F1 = 0.02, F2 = 0.077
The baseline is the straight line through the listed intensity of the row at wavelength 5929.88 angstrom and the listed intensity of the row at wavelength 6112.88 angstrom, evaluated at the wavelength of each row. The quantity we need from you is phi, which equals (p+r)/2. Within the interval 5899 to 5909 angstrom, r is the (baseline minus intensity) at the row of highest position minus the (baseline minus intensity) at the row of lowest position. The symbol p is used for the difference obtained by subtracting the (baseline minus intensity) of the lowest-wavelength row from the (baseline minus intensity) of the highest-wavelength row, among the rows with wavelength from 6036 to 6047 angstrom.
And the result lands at -1.07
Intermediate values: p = 0.4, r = -2.5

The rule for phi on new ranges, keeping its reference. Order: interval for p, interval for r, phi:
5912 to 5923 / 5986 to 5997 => -1.41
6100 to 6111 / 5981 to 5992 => -0.10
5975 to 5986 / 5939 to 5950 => 0.01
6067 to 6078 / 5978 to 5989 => -0.23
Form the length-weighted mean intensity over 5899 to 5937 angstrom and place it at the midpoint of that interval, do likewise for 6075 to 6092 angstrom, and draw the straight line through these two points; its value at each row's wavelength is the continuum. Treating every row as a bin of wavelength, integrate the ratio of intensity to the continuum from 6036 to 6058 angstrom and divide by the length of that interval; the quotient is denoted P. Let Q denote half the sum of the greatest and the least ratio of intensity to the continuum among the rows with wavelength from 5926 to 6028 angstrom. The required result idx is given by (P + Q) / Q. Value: 2.03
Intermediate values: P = 1.04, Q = 1.02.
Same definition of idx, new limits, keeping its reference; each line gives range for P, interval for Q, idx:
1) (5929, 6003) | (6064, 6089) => 1.98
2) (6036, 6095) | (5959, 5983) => 2.01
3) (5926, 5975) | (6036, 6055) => 1.99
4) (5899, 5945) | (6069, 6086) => 1.97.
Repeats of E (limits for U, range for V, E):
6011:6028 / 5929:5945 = 2.0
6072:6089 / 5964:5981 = 0.6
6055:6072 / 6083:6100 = 1.4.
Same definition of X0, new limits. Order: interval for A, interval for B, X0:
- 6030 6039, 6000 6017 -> 0.96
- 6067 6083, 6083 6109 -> 0.94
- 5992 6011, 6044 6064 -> 0.96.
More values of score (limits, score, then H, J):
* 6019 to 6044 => 1.3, 1.7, 23.72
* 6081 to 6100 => 1.0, 0.9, 23.74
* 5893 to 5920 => 2.7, 6.2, 21.85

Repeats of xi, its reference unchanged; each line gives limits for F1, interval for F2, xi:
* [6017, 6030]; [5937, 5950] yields -0.05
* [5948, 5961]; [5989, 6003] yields -0.02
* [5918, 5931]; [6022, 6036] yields 0.04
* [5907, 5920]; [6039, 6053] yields 0.03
